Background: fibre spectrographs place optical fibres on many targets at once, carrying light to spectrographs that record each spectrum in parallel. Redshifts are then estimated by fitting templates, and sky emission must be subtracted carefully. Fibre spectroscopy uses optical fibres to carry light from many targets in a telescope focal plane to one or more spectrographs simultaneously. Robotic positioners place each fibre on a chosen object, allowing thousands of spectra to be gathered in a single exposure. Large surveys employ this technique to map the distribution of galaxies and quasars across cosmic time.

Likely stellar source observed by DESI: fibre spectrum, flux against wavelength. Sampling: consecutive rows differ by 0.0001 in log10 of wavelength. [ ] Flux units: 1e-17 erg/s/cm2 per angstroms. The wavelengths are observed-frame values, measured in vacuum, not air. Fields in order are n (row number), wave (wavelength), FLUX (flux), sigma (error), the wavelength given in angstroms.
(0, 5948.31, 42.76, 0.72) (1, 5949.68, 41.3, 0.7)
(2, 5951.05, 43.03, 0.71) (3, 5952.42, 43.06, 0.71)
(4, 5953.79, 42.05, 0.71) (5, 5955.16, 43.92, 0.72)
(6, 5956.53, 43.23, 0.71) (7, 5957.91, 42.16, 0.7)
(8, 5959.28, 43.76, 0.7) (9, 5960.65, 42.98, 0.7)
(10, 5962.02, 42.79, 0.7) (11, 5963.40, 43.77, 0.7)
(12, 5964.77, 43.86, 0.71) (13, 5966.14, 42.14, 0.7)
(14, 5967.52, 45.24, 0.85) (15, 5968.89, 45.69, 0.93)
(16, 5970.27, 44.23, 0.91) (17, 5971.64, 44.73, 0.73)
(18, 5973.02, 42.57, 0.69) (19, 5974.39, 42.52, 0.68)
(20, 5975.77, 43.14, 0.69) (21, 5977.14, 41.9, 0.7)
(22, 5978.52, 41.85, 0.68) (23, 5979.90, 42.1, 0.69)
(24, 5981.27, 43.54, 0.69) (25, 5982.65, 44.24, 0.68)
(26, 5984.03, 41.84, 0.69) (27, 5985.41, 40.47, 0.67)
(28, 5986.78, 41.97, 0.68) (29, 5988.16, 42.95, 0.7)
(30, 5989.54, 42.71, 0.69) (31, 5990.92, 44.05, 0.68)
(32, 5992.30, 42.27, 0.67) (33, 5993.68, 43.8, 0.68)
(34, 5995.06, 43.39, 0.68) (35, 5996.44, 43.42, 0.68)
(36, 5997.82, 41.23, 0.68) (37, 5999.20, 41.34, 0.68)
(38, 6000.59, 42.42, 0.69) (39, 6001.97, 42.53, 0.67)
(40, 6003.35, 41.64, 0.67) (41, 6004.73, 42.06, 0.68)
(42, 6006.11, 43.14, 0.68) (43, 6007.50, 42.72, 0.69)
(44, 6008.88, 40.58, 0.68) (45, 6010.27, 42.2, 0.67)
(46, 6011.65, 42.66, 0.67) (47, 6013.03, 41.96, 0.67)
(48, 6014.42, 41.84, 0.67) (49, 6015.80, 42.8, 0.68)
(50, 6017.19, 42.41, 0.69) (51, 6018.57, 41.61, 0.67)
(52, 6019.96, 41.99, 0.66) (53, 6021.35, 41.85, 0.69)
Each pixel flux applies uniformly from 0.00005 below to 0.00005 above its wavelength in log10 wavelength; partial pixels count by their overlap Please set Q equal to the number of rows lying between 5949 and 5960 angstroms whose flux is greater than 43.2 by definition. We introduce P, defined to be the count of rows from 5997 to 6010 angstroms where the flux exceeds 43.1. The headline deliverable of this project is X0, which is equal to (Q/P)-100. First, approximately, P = 1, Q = 3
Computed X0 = -97.0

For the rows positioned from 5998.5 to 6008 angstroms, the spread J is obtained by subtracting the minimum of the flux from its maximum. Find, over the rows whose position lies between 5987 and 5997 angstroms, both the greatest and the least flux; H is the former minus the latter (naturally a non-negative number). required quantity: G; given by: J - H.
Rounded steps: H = 1.78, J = 1.80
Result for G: 0.0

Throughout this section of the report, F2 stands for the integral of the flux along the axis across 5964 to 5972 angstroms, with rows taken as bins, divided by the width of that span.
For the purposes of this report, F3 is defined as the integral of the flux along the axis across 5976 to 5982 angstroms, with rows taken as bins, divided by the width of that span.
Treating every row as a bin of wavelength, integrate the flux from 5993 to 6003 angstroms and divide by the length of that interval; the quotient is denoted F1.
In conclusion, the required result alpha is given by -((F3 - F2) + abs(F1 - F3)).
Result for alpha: 1.8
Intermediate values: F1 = 42.5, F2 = 44.3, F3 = 42.4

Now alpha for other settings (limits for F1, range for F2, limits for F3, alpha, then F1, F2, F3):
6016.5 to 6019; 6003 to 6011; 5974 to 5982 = -0.8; 42.1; 42.1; 42.5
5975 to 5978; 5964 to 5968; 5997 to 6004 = 1.2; 42.5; 43.7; 41.8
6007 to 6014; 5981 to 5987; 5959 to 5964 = -2.2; 42.0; 42.4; 43.3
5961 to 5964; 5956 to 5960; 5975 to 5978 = -0.2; 43.2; 43.0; 42.5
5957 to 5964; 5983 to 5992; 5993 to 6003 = -0.6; 43.0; 42.4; 42.5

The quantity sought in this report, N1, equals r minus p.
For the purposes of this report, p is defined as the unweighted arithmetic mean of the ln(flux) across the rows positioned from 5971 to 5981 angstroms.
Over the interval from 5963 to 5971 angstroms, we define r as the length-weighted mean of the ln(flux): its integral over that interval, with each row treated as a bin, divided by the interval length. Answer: 0.036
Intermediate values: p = 3.75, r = 3.79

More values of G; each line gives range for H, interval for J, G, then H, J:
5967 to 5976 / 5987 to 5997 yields -1.4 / 3.17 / 1.78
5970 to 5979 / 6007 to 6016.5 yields -0.7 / 2.88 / 2.22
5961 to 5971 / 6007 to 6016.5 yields -1.3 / 3.55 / 2.22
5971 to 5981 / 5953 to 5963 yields -1.0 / 2.88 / 1.87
